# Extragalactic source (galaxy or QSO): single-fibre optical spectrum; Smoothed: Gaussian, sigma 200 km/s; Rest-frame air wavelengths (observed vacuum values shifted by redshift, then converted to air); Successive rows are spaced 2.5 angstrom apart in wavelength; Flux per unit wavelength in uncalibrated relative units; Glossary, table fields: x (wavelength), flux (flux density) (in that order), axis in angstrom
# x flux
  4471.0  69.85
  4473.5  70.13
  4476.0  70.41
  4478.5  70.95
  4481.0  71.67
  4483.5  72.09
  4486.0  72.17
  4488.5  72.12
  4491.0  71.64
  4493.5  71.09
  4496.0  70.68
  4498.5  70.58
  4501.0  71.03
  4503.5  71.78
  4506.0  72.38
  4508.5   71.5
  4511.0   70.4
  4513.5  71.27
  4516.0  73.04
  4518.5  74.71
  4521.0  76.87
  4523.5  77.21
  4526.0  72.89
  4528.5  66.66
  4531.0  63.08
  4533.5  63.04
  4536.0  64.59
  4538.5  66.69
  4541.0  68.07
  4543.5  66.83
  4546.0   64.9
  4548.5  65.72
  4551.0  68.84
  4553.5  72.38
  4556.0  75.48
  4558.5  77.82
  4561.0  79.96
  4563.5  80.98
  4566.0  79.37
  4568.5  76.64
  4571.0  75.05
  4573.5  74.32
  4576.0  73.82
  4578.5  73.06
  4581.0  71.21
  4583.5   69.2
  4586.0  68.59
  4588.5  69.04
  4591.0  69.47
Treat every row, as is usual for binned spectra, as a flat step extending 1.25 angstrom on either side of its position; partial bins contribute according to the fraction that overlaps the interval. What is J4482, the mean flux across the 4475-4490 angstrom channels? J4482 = 71.6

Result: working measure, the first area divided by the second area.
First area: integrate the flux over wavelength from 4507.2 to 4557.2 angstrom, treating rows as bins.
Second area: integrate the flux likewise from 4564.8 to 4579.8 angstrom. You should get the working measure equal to 3.1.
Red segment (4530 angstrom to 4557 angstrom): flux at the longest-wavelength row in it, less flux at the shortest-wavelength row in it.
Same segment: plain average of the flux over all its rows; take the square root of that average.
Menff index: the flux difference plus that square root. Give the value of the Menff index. 21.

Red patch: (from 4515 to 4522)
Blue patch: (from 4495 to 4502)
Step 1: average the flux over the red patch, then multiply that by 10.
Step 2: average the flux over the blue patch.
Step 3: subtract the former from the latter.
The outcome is -678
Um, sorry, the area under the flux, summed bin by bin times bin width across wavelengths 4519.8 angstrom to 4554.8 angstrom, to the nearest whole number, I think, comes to 2394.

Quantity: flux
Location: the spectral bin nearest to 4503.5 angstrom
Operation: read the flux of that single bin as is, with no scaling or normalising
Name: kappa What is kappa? 71.78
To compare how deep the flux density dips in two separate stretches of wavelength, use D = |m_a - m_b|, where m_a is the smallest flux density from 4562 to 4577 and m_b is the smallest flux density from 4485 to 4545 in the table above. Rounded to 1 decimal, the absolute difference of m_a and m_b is 10.8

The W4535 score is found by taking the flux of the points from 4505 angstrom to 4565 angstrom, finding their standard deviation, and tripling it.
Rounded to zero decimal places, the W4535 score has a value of 16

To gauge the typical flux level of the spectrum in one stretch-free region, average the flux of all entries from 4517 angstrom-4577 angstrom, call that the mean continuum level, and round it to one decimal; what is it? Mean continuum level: 71.9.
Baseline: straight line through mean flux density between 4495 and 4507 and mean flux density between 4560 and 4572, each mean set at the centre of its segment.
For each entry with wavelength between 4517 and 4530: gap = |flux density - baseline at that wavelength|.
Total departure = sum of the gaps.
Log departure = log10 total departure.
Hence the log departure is 1.23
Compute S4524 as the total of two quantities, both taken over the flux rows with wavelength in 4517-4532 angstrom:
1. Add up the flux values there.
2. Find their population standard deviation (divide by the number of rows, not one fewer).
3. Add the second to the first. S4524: 437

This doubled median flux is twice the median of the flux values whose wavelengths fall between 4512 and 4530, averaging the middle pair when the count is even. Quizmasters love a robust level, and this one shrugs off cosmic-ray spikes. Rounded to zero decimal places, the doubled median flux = 146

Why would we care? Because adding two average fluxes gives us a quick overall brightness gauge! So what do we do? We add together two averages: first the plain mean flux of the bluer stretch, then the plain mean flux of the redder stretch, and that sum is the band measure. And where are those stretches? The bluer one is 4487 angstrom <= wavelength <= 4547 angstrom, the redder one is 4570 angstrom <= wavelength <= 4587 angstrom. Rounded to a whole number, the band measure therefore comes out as 142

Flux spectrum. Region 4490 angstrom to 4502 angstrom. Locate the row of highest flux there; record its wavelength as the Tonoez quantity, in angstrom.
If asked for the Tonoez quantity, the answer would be 4491.0 angstrom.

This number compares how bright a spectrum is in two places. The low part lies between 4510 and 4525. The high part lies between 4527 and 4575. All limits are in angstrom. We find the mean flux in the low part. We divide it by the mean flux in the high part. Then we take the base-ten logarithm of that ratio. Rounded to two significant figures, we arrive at 0.017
